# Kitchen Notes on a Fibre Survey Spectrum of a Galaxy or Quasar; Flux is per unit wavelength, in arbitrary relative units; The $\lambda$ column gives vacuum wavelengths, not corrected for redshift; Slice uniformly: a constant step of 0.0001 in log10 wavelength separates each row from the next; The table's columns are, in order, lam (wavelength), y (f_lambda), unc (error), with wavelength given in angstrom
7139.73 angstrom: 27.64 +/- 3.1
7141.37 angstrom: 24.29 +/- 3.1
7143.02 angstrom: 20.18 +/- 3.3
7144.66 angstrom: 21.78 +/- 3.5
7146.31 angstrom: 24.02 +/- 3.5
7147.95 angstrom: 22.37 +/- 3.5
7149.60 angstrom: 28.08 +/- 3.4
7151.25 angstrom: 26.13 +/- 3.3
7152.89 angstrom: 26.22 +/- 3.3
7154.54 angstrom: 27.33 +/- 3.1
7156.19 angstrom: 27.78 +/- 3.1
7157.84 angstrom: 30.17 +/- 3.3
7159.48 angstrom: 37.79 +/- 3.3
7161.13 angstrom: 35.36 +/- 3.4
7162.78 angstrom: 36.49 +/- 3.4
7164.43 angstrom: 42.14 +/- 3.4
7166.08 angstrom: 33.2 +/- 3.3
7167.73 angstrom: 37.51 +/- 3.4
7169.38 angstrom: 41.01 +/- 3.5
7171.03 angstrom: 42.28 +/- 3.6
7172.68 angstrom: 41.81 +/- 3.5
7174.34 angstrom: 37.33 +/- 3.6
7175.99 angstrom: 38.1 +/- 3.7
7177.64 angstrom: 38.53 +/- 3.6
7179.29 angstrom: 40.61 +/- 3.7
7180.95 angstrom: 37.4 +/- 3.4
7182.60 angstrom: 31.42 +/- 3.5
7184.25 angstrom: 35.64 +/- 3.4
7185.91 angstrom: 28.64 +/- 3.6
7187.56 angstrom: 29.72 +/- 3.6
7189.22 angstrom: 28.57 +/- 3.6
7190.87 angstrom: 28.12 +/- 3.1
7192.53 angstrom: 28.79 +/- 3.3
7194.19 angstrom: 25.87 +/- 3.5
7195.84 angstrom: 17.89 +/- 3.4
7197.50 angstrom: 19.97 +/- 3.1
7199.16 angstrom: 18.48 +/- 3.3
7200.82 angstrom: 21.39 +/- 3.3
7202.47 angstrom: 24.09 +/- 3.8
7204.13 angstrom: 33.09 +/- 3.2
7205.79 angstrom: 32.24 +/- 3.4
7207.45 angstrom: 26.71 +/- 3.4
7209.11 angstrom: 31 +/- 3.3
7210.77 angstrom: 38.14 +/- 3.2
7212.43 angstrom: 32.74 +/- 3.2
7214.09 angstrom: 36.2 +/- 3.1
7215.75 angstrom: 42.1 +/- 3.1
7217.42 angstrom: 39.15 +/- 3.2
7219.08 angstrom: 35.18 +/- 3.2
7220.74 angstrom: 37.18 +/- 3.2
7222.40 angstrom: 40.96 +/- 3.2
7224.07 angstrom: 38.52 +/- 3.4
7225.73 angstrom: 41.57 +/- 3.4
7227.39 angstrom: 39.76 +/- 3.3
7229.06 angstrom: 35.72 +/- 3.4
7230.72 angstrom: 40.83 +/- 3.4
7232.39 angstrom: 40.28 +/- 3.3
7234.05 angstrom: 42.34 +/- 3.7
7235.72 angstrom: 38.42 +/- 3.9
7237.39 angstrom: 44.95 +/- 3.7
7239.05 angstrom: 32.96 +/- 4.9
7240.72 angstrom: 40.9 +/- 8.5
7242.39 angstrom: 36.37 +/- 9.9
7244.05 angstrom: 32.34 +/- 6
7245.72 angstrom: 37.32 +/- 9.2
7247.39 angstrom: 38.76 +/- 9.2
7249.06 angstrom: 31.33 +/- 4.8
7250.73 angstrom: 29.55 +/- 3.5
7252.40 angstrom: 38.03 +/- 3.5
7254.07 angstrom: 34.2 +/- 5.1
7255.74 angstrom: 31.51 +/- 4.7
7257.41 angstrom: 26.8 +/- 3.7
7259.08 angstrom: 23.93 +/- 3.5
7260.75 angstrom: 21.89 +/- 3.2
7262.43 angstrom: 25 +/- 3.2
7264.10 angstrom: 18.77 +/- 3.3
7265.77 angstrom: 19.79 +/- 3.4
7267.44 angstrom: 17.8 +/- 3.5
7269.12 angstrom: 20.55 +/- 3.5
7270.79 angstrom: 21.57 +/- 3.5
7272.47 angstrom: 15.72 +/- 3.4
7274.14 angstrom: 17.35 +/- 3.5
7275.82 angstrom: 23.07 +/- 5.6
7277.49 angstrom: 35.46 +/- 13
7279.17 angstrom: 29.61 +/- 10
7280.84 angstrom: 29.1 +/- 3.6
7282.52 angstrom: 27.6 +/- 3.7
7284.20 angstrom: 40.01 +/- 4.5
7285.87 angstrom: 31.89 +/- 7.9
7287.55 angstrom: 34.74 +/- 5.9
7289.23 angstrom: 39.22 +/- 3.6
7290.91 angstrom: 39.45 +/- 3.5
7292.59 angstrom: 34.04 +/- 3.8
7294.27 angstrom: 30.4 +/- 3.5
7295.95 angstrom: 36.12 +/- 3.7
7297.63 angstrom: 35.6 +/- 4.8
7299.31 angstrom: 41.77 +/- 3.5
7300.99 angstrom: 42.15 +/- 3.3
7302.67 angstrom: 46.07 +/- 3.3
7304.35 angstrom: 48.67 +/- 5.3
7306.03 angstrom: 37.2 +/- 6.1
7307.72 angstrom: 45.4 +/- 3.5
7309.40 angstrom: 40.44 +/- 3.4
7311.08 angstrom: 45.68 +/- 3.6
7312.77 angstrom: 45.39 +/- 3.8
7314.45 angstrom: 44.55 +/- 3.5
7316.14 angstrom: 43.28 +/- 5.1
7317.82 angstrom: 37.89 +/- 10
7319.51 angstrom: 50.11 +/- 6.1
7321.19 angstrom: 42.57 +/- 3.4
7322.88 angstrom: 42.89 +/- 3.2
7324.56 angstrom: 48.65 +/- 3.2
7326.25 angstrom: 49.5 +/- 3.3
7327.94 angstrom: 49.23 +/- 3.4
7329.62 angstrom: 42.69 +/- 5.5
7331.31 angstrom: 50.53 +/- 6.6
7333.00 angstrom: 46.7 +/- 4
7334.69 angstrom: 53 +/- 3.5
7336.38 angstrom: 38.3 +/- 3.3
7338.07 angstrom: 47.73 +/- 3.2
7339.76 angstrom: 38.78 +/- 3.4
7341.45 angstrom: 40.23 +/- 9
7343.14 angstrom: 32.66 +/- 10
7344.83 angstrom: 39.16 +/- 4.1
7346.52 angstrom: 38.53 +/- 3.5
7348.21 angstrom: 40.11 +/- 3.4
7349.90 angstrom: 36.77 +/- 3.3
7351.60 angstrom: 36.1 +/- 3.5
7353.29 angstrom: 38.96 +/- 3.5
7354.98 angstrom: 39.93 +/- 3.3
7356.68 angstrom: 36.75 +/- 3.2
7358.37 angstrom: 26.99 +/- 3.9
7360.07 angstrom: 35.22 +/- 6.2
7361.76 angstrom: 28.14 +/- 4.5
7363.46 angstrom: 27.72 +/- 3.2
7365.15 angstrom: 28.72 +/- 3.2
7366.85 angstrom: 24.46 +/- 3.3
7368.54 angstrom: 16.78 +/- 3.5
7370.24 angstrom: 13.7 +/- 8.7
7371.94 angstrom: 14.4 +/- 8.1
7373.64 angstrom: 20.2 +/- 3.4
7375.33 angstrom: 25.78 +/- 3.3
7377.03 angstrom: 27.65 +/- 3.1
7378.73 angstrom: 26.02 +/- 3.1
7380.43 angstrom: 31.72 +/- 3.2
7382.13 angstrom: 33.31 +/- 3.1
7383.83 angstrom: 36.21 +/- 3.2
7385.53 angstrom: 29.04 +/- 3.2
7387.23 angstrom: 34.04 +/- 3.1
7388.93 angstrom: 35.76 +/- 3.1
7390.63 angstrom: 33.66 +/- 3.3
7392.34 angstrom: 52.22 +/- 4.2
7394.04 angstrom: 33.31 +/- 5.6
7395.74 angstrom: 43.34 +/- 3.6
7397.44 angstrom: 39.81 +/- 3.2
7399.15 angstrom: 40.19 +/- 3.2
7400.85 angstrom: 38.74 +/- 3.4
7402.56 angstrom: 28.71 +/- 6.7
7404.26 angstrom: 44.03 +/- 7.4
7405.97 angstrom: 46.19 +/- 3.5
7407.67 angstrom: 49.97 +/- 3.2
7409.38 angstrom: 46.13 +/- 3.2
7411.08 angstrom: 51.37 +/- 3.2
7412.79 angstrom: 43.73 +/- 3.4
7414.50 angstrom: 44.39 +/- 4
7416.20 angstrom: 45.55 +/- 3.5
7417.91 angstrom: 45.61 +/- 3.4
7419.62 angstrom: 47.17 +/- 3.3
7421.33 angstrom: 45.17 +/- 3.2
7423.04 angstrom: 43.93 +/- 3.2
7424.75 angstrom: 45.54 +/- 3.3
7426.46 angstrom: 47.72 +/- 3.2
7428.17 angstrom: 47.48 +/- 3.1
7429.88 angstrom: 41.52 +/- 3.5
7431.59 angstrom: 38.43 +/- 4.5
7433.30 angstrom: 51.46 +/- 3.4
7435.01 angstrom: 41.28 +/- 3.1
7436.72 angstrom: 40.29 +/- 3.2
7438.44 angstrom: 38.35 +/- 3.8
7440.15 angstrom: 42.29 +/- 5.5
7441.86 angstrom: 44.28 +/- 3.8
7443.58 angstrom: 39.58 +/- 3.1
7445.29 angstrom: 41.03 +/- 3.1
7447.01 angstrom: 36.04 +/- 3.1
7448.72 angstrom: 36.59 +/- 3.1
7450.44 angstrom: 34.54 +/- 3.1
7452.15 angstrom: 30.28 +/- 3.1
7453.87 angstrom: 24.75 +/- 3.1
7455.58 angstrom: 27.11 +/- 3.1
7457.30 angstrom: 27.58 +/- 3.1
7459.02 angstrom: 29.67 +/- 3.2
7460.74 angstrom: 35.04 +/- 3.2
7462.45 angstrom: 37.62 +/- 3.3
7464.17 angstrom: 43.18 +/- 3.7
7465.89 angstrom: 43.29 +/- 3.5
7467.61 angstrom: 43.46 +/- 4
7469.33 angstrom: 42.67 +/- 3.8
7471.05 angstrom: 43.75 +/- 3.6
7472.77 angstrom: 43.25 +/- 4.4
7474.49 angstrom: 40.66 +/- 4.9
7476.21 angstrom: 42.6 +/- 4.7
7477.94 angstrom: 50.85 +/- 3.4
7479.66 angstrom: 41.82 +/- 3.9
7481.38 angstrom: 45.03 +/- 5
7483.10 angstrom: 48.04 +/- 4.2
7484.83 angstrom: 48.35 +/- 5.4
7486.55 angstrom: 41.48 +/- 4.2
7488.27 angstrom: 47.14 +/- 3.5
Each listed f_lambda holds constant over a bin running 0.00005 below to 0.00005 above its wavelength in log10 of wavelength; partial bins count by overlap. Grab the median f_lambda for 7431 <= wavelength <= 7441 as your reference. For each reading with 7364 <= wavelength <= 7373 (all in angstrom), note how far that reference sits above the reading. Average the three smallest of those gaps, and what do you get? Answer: 17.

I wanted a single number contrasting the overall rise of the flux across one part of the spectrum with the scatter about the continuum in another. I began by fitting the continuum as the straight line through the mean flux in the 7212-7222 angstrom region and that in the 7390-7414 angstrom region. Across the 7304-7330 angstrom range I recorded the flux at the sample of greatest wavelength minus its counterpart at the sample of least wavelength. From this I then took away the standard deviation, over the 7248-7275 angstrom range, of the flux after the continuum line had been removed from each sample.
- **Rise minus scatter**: -13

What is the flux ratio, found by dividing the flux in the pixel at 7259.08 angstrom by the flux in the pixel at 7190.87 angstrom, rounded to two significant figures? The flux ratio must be 0.85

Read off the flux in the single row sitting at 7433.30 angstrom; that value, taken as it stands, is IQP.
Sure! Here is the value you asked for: 51.46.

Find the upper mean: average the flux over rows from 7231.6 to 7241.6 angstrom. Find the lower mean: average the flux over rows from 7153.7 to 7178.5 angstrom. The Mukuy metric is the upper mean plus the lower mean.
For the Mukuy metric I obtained 76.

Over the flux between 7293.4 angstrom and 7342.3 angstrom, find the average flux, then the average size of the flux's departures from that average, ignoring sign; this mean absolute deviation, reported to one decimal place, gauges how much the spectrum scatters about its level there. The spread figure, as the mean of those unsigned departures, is 4.3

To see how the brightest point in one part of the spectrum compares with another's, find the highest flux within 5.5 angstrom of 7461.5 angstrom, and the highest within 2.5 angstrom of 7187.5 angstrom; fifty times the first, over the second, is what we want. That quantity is 73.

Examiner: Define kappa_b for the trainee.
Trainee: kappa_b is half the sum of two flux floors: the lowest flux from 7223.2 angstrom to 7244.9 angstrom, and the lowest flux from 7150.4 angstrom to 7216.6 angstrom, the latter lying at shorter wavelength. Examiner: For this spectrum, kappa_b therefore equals 25.1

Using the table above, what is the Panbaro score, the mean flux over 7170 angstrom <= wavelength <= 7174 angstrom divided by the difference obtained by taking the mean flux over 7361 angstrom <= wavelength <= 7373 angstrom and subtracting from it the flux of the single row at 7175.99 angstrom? -3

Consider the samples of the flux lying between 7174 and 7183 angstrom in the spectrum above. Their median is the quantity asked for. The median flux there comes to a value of 38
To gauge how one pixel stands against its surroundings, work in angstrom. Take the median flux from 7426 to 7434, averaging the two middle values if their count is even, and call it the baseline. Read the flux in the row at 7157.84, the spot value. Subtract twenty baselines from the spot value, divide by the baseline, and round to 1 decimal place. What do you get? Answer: -19.4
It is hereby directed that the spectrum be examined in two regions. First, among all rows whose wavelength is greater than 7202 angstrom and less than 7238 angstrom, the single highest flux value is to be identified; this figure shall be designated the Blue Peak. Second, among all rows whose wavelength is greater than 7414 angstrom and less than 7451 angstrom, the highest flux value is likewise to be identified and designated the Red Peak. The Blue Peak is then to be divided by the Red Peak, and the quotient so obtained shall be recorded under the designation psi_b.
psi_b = 0.87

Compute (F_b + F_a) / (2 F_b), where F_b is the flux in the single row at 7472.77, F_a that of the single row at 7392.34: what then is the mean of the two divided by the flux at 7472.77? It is 1.10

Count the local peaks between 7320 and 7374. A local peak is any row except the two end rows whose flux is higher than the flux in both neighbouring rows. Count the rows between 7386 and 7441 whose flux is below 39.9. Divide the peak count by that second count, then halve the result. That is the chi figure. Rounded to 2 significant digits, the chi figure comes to 0.56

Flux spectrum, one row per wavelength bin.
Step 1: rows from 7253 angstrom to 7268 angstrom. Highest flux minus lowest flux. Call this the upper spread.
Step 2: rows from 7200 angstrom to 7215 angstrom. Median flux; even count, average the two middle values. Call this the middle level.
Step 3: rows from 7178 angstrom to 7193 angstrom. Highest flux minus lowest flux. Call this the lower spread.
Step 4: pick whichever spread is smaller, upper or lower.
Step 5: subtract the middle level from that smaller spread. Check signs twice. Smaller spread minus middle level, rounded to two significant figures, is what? -20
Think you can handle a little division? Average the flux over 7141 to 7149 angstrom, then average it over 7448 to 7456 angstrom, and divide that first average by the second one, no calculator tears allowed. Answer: 0.73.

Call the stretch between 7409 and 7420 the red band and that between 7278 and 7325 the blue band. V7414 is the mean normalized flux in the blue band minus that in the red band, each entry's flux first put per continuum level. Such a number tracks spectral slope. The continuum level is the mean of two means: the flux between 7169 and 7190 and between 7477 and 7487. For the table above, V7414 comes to -0.16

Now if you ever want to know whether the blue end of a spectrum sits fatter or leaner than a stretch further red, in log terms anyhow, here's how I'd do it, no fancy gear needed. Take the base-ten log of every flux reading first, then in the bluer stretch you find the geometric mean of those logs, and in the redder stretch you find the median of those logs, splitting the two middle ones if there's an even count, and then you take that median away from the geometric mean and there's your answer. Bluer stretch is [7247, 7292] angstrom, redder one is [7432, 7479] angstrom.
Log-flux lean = -0.18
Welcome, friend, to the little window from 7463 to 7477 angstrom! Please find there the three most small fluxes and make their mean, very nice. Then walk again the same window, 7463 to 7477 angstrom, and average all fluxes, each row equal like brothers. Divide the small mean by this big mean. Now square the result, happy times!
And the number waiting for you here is 0.96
